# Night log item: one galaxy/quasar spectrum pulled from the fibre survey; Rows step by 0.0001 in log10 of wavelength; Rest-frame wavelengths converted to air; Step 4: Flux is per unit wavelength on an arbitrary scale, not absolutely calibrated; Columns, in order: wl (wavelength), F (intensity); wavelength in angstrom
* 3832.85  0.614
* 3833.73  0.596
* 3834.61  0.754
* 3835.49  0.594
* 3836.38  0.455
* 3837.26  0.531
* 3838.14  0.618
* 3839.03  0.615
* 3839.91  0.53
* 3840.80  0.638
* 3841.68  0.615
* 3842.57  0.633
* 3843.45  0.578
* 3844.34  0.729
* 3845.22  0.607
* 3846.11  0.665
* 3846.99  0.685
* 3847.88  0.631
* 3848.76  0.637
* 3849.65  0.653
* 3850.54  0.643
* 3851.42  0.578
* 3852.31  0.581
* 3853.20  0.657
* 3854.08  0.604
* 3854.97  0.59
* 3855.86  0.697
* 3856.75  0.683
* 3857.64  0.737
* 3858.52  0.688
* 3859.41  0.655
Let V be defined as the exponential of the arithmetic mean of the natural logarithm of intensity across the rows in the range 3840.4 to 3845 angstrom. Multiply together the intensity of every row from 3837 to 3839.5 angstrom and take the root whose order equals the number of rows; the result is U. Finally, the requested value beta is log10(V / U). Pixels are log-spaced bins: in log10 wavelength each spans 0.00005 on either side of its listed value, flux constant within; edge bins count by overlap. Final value 0.036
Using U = 0.59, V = 0.637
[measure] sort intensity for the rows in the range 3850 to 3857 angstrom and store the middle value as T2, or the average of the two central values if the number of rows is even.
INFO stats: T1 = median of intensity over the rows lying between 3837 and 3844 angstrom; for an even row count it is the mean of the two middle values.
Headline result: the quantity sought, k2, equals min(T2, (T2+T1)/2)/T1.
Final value 1.01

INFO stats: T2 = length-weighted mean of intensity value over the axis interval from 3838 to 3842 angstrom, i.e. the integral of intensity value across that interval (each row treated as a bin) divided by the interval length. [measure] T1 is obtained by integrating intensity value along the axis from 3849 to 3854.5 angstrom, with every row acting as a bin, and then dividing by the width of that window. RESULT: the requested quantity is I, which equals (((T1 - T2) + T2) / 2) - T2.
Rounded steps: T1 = 0.620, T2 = 0.60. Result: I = -0.29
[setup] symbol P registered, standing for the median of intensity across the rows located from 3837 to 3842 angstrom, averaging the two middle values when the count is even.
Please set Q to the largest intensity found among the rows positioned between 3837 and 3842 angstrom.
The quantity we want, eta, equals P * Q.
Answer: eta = 0.392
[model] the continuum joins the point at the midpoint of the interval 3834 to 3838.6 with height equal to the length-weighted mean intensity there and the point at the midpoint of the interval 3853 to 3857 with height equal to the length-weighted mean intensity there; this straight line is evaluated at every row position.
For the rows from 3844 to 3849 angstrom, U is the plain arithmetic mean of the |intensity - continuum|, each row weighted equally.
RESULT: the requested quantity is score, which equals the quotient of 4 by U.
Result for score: 95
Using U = 0.04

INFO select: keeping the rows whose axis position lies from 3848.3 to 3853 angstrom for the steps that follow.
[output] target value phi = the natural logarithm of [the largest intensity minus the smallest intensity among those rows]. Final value -2.59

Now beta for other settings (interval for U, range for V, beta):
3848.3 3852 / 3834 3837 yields -0.028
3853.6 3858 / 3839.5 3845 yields -0.029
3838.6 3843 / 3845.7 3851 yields 0.033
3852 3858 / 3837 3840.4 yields -0.054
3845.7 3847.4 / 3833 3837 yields -0.058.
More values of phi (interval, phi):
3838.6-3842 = -2.23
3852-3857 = -2.15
